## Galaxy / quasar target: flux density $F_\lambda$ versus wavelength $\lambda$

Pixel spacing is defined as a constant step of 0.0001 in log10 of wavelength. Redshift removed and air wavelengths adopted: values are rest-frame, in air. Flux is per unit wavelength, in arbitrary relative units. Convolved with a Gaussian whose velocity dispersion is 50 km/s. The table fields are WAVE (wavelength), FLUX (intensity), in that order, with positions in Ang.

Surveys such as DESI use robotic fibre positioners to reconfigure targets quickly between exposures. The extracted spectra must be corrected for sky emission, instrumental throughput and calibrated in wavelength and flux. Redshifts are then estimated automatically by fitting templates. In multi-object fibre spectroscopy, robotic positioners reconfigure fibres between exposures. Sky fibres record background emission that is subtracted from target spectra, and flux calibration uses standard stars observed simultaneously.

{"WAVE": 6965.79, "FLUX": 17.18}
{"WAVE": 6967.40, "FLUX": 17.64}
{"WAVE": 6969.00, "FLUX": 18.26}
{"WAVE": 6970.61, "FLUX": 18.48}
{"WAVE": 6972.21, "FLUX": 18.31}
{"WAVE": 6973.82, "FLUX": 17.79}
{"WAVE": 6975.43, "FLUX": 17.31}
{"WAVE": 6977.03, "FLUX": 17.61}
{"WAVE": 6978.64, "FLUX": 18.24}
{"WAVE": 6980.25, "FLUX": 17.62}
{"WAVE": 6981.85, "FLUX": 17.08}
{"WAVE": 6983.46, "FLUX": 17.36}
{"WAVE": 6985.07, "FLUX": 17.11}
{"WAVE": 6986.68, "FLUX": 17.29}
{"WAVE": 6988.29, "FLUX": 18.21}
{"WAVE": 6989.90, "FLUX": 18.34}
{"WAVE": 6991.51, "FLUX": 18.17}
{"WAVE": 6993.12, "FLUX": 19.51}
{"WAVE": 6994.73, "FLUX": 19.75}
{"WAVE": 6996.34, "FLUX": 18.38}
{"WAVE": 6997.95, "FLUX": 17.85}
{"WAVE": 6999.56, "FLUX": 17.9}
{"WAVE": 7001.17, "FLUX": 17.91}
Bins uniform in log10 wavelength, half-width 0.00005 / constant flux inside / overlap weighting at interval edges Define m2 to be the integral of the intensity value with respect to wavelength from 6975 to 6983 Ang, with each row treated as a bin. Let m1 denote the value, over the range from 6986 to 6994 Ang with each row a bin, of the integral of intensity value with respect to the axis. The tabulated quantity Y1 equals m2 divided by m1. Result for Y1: 0.96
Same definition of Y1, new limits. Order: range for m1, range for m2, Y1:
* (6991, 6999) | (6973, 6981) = 0.94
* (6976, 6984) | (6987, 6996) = 1.20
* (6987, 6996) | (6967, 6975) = 0.86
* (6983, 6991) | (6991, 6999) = 1.06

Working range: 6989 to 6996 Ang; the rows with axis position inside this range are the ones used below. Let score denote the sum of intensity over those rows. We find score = 76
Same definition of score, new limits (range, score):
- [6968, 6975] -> 73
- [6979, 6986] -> 69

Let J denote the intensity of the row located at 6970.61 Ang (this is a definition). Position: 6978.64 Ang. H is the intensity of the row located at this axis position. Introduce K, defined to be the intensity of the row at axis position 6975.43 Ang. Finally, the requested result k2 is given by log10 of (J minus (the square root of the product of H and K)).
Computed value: -0.1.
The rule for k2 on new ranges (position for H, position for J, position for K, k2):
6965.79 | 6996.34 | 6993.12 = -1.1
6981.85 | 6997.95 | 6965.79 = -0.1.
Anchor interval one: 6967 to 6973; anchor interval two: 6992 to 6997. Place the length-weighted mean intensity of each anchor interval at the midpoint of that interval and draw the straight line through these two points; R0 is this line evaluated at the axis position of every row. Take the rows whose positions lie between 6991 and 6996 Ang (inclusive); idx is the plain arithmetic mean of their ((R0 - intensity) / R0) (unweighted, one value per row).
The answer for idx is 0.00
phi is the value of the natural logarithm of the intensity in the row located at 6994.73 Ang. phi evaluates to 2.98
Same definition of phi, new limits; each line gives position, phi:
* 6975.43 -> 2.85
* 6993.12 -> 2.97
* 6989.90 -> 2.91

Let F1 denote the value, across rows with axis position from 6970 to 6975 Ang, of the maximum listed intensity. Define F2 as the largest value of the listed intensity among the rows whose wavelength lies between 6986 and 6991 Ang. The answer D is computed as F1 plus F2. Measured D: 36.8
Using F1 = 18.48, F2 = 18.34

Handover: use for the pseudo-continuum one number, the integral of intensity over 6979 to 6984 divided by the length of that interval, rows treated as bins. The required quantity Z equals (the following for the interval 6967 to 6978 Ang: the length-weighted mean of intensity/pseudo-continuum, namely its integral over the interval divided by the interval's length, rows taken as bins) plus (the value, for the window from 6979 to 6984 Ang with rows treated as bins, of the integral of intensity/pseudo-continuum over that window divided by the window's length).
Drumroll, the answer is 2.03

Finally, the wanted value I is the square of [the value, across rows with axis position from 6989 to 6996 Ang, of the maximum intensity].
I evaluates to 390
